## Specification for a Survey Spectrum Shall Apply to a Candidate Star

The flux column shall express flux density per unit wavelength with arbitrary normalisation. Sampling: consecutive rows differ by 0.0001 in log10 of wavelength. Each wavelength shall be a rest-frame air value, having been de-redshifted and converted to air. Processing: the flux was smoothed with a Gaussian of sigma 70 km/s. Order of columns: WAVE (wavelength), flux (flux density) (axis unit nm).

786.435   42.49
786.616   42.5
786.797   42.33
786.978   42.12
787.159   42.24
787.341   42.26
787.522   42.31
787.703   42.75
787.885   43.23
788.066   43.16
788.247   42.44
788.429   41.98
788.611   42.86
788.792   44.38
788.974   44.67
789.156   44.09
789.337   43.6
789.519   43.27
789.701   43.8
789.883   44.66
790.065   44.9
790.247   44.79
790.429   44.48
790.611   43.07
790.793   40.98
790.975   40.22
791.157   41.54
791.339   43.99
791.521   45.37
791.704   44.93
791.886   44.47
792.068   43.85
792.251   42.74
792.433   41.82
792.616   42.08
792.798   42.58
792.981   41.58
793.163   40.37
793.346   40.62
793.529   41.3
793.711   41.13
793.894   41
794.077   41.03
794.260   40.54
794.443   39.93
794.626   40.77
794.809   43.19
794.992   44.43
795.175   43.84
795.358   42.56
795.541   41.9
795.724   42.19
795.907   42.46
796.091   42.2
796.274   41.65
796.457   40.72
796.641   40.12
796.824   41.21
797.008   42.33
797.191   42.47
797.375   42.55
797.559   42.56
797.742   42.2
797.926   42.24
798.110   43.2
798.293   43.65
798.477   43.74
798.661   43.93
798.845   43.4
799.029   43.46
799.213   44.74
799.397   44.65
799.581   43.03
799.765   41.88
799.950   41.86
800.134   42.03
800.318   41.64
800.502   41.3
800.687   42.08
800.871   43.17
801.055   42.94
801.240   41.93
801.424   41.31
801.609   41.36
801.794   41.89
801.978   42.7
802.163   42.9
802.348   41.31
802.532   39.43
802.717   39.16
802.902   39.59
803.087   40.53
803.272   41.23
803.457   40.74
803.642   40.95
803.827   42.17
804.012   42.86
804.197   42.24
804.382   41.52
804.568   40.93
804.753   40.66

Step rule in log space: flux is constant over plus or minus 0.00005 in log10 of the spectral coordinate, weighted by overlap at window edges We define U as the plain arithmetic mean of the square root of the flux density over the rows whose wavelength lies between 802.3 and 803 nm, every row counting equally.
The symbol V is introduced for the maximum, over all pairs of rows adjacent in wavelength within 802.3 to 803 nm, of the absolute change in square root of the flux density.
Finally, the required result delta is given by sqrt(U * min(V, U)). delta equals 0.97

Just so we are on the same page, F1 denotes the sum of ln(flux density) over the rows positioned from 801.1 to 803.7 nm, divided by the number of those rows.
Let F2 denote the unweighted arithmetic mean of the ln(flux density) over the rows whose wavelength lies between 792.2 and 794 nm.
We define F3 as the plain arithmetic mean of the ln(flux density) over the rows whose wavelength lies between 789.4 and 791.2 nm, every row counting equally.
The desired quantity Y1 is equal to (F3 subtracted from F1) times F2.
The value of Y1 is -0.18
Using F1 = 3.72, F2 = 3.726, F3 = 3.76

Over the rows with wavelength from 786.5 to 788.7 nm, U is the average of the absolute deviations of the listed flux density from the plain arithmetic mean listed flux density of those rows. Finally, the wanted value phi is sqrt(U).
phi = 0.57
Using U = 0.3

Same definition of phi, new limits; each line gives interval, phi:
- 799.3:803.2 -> 0.98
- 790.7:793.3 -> 1.18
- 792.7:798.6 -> 0.98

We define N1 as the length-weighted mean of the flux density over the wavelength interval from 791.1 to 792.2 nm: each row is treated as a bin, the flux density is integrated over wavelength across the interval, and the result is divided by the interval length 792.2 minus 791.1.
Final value 44.0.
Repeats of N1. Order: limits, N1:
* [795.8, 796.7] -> 41.5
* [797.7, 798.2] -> 42.5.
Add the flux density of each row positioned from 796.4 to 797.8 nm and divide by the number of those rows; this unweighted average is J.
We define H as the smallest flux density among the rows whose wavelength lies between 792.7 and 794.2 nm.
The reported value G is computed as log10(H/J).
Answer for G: -0.015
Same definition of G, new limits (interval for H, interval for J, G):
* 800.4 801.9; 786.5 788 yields -0.012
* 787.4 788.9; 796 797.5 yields 0.003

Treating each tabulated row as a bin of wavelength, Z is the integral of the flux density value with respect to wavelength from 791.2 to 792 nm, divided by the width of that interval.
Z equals 44.5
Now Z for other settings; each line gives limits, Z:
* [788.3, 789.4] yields 43.5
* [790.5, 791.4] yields 42.0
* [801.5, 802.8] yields 41.3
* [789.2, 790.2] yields 44.1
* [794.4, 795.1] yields 42.3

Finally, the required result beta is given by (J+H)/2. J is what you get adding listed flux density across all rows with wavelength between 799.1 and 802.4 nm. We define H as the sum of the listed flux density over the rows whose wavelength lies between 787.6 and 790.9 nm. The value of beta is 773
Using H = 783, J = 763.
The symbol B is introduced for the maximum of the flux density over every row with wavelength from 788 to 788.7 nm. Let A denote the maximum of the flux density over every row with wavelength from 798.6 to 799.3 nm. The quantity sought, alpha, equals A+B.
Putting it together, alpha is 87.9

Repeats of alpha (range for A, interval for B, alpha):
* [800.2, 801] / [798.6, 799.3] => 87.9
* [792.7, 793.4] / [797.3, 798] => 85.1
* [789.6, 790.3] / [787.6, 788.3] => 88.1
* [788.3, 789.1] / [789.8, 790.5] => 89.6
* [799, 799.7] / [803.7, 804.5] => 87.6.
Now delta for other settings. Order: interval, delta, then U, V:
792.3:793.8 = 0.78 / 6.44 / 0.09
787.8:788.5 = 0.60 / 6.53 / 0.06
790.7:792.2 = 1.11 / 6.57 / 0.19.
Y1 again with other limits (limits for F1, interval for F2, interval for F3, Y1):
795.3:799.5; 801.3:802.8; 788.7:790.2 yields -0.13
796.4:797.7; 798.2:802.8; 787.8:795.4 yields -0.09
